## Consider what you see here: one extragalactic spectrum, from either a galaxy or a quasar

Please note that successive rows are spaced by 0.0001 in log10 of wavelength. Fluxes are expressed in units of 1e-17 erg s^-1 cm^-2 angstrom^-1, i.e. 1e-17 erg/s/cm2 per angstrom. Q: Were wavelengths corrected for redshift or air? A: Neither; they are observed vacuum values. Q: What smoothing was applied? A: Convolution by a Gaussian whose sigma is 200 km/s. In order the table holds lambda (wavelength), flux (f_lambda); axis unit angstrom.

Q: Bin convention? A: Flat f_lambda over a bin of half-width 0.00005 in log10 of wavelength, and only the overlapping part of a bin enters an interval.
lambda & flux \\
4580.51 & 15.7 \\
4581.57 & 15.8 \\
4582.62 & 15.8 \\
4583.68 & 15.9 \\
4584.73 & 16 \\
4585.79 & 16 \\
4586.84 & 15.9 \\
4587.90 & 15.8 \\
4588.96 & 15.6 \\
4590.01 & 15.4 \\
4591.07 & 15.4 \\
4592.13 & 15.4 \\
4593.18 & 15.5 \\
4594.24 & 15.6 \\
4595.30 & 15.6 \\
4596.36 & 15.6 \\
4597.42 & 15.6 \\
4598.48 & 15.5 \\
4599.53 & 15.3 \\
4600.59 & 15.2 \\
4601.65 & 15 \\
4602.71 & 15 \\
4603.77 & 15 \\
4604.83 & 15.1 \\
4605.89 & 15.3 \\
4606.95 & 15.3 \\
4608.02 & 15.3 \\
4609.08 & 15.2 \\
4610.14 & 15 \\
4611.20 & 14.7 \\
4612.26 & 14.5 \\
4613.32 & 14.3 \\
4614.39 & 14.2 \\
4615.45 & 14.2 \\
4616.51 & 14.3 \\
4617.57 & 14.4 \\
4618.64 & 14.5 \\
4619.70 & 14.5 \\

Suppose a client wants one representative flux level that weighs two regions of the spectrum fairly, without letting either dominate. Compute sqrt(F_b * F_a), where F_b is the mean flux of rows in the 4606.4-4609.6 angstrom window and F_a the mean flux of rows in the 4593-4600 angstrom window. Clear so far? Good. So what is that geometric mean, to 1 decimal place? 15.4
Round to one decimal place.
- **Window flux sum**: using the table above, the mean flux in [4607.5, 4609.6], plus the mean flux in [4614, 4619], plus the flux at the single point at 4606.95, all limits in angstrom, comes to 44.9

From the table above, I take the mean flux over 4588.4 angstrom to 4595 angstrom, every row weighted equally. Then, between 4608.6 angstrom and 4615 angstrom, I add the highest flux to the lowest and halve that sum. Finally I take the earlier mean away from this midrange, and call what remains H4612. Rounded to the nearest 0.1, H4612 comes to -0.8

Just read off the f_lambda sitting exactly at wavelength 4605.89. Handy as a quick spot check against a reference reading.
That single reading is 15.3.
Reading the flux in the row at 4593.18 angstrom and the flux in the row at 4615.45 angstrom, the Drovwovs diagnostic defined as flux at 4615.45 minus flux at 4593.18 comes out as -1.30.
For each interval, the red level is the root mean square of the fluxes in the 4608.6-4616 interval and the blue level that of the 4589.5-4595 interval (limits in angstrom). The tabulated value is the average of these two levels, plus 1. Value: 16.03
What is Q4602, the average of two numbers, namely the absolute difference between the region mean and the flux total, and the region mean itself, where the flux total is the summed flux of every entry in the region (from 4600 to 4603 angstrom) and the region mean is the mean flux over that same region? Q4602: 22.6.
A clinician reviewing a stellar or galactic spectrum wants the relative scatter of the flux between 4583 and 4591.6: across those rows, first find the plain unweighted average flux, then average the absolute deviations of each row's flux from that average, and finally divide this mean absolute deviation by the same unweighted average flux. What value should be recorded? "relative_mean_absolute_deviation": 0.0135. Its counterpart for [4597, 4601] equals 0.0097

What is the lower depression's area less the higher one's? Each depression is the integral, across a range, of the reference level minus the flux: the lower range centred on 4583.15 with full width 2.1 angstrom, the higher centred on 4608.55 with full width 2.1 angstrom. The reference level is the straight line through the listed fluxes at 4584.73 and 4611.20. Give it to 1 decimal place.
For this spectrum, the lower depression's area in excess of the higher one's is 1.4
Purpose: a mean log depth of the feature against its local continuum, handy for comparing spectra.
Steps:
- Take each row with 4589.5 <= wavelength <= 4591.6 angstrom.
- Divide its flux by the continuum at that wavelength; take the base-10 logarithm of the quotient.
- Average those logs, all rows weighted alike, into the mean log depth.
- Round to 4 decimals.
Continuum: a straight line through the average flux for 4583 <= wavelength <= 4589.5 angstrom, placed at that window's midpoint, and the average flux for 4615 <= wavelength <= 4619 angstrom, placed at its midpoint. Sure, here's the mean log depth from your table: -0.0072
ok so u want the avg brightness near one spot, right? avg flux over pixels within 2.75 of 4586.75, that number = 15.9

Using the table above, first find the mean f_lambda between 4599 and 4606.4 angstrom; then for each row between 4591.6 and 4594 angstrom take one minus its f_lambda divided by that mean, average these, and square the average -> 0.0005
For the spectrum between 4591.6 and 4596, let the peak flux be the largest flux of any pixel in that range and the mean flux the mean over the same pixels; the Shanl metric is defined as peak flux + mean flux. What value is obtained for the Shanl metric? 31.1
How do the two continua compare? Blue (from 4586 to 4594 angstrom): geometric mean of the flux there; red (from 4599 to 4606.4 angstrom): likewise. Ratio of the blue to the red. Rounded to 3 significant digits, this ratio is 1.03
